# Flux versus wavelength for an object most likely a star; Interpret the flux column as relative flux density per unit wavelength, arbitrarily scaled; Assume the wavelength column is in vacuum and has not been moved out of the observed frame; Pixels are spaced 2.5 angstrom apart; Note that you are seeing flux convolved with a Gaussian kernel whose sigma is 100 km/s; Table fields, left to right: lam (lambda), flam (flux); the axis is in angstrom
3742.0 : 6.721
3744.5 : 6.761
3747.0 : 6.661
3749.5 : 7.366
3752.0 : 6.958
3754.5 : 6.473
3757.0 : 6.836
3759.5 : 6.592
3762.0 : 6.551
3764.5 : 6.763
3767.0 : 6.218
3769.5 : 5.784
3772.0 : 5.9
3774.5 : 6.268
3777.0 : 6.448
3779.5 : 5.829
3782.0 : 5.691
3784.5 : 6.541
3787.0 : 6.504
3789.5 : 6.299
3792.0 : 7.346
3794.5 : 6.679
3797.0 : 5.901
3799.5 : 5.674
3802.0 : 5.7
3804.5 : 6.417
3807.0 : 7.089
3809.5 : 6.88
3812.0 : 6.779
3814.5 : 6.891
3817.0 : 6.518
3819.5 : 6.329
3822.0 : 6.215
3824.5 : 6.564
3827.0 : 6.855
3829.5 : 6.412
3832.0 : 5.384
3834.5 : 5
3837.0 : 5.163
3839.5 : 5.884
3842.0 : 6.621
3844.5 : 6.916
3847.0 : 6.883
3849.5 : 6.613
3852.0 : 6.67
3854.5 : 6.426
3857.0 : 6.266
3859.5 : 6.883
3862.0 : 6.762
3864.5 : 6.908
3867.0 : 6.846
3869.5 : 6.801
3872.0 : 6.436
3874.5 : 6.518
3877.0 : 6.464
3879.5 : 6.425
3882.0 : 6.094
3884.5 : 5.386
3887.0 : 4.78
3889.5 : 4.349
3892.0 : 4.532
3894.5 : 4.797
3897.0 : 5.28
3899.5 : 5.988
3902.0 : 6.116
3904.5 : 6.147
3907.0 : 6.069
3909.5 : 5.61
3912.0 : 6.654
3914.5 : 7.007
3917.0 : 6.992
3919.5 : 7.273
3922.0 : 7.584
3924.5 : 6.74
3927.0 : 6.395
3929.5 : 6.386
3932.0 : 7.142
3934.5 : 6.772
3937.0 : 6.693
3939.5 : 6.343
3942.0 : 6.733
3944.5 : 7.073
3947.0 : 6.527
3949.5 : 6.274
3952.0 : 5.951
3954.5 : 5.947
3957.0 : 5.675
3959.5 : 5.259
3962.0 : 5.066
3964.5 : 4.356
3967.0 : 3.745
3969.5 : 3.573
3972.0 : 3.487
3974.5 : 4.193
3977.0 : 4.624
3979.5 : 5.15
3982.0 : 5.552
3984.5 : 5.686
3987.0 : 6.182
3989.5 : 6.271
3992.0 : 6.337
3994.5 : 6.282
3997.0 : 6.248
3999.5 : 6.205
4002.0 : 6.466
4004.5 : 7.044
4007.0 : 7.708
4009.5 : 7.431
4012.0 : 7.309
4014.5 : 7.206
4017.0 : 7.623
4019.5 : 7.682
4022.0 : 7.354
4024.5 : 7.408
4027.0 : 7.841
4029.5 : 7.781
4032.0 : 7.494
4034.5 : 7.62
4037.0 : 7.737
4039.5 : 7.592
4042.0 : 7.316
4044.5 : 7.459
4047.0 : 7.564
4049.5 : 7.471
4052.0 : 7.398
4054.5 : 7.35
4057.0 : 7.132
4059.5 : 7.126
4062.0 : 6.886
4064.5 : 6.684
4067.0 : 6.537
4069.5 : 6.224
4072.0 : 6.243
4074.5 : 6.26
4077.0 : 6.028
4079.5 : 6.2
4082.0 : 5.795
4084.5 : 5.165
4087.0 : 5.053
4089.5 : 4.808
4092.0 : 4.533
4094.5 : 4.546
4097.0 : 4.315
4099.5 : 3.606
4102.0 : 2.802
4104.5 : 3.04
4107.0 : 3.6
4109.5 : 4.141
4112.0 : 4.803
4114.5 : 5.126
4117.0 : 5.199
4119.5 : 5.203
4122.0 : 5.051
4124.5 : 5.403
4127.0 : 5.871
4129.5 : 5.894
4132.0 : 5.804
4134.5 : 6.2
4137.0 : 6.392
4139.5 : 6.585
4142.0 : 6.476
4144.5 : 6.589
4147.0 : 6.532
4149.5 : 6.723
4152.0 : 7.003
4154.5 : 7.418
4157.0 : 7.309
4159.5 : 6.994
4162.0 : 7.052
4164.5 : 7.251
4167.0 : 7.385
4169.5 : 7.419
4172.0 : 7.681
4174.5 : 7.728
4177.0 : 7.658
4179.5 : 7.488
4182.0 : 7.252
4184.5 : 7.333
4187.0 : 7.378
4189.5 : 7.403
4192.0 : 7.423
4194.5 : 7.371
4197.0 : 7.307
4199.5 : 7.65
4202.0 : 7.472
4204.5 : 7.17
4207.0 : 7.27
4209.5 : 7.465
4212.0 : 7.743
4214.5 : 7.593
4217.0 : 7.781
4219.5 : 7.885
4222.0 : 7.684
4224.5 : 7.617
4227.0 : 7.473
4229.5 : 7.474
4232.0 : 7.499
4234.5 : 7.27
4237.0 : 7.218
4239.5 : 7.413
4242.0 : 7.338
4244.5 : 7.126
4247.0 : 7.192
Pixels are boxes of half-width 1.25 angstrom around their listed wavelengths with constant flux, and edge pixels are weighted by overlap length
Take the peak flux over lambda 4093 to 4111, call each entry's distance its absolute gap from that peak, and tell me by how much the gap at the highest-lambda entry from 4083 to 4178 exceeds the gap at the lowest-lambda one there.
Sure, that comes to 2.5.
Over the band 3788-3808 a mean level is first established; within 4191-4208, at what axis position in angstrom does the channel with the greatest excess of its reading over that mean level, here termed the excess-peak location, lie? 4199.5 angstrom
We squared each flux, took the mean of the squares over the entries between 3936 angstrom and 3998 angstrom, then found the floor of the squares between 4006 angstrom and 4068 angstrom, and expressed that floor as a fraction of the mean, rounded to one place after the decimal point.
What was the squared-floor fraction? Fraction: 1.3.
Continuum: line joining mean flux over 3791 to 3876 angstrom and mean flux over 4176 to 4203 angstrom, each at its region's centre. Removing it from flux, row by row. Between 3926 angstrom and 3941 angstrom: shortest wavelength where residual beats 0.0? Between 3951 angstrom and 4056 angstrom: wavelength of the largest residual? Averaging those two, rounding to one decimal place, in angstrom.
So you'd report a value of 3979.5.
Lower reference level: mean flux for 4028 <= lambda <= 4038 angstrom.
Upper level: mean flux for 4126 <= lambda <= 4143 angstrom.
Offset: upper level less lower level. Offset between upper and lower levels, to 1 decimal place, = -1.5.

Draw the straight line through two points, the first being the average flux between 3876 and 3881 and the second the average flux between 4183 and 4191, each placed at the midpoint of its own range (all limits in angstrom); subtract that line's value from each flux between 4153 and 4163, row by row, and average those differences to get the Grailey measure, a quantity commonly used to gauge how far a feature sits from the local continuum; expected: -0.1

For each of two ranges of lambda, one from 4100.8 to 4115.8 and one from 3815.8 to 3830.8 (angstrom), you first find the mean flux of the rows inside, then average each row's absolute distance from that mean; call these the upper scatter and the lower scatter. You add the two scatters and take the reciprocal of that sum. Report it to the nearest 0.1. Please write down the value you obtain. 1.1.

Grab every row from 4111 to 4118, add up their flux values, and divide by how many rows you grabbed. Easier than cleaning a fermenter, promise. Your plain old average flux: 5.0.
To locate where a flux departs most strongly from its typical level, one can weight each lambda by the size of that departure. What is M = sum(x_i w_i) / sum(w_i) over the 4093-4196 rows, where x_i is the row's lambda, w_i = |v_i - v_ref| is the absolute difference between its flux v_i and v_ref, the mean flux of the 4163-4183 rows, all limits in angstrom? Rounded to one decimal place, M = 4117.5 angstrom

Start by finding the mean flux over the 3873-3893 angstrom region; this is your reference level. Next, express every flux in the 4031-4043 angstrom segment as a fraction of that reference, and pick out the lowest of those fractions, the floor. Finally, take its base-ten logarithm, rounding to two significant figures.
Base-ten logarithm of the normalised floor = 0.12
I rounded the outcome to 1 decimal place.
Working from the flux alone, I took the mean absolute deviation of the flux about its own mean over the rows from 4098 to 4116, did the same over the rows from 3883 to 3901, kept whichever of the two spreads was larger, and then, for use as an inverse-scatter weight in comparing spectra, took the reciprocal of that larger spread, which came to 1.4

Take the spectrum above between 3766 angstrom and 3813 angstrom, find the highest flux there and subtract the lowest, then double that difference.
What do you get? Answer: 3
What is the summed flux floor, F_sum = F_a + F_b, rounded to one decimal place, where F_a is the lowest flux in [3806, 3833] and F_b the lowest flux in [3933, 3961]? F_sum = 10.6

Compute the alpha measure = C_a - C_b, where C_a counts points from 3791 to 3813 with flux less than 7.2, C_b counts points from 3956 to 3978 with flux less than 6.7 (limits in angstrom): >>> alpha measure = -1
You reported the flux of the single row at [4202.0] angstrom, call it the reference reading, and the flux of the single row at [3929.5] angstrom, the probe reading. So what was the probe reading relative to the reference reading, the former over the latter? 0.85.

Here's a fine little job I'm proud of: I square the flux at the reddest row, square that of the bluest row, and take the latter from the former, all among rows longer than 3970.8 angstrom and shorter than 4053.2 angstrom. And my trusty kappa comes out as 43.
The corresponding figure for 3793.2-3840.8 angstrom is -10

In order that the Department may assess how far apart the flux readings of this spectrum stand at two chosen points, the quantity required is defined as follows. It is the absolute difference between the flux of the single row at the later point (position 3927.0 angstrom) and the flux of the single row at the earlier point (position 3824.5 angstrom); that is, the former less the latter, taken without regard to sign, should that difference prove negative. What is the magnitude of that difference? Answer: 0.2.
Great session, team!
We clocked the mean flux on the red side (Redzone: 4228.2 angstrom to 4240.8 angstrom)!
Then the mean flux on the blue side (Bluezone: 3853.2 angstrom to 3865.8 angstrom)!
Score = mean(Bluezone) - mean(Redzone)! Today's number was -1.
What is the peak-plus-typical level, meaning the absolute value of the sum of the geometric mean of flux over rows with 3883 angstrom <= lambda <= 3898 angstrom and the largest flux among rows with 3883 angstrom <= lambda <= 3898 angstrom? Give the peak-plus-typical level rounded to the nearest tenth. 10.2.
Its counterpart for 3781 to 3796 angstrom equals 13.8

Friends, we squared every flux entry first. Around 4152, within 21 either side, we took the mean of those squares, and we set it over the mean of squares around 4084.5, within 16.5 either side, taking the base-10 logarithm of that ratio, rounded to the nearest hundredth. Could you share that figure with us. 0.22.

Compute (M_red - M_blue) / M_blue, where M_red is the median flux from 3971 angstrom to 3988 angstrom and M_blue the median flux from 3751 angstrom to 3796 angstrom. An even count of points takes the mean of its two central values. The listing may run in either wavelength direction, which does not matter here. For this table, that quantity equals -0.21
